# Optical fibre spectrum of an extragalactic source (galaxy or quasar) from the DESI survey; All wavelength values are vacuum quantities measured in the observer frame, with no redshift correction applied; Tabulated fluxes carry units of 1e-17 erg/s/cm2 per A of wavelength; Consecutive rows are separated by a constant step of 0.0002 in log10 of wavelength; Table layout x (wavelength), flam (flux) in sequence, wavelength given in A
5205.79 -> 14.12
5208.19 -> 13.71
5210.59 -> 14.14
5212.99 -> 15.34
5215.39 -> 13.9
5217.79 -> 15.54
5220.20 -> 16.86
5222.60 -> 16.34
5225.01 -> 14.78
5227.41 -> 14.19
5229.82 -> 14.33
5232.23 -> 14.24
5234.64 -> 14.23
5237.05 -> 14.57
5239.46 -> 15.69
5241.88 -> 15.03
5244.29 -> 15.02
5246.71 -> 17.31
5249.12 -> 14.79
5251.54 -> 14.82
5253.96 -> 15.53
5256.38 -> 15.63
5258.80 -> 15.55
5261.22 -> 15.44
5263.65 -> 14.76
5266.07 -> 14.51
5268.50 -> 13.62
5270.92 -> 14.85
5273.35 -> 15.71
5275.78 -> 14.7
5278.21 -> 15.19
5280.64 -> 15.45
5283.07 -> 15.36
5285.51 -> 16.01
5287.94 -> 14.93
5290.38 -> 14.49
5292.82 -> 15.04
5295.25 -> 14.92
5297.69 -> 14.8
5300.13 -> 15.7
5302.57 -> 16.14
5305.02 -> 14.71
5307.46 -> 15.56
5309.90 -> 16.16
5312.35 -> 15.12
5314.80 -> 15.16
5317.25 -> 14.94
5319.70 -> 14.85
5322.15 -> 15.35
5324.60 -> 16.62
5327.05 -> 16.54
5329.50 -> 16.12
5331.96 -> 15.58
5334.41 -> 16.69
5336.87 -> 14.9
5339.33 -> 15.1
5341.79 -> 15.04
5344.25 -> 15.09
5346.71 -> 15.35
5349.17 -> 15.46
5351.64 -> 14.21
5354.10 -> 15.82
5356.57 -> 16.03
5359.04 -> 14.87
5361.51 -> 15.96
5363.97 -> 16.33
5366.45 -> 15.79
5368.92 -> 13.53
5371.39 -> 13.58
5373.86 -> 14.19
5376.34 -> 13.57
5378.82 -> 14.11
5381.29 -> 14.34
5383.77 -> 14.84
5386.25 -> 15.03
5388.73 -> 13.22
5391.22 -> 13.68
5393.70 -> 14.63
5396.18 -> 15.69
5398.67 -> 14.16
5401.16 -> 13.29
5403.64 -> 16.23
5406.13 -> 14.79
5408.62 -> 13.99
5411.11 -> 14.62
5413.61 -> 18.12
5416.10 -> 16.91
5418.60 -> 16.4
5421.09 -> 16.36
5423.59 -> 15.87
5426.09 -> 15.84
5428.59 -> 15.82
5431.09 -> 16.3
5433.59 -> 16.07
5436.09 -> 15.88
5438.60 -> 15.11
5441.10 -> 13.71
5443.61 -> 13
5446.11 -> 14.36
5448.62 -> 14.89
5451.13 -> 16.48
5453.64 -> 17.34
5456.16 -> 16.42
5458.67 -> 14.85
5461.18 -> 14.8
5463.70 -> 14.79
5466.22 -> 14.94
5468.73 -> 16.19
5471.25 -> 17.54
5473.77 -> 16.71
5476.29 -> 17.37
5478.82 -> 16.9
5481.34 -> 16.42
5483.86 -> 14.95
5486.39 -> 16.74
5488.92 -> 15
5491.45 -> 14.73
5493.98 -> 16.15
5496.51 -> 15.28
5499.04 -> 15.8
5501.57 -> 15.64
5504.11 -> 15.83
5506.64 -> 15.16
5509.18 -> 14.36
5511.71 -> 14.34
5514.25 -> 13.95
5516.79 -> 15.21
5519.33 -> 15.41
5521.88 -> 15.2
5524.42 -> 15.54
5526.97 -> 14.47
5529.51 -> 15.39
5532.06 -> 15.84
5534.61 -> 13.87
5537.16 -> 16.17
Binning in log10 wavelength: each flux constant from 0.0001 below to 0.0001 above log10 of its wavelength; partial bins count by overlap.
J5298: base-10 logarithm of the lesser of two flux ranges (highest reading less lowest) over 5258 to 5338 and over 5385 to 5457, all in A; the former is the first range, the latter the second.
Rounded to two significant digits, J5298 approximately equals 0.49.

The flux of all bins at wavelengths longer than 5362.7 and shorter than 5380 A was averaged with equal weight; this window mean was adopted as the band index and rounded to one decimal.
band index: 14.4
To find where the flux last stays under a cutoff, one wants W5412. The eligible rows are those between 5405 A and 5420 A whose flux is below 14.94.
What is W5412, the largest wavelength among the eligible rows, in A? 5411.11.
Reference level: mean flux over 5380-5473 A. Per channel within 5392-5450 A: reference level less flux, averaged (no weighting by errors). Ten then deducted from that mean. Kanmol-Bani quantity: -10.0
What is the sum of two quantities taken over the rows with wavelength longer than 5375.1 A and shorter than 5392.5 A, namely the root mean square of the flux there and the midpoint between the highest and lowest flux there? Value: 28.3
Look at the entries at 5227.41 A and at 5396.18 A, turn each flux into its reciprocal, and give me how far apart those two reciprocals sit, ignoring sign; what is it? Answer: 0.0067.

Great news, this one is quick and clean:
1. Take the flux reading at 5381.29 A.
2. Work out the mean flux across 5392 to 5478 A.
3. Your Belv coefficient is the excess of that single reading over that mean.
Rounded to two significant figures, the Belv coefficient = -1.2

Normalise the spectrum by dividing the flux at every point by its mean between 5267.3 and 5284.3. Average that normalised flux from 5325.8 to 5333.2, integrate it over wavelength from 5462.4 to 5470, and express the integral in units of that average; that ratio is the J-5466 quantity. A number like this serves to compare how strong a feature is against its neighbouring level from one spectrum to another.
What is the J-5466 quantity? 7.2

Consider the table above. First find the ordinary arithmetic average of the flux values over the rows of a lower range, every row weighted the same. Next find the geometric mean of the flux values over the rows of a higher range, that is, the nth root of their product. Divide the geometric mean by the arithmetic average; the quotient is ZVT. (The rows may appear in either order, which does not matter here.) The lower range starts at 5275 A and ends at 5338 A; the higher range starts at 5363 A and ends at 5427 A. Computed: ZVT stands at 0.97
